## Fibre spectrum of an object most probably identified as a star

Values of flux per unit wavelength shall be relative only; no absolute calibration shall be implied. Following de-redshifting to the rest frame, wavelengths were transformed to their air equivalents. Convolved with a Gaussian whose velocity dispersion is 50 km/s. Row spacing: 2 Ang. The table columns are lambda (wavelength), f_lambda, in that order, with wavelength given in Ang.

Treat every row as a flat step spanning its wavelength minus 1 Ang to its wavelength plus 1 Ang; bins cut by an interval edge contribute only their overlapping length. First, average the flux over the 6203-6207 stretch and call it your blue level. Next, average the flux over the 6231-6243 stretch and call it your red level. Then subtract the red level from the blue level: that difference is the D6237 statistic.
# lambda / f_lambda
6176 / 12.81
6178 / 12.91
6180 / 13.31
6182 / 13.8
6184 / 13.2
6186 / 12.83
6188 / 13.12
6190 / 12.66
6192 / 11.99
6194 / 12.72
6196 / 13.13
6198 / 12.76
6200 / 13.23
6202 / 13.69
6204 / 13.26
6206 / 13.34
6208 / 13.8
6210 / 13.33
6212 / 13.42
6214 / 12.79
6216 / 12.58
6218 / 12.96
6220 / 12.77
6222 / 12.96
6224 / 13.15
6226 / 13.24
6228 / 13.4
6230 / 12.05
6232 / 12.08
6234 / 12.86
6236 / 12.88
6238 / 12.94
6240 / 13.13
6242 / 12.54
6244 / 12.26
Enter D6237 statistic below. 0.56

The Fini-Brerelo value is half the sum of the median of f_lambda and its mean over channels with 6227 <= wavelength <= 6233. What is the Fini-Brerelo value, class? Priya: 12.3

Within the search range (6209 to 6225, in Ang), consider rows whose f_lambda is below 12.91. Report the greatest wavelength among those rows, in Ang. 6220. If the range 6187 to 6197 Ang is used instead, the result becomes 6194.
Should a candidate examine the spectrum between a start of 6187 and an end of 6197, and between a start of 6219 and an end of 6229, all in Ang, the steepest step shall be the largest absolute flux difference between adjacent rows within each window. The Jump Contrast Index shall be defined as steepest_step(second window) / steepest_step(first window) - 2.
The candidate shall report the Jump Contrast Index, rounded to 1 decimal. -1.7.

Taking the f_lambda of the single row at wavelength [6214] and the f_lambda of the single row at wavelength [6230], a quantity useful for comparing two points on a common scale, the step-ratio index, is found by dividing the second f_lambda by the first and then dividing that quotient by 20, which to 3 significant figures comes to 0.0471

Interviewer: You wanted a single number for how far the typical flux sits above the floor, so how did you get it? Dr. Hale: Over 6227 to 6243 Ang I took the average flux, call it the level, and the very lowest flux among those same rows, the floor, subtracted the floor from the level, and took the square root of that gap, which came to 0.83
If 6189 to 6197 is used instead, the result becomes 0.80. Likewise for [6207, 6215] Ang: 0.74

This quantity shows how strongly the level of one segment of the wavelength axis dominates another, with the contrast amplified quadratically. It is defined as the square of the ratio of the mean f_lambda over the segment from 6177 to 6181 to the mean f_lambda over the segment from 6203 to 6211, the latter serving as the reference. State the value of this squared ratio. 0.95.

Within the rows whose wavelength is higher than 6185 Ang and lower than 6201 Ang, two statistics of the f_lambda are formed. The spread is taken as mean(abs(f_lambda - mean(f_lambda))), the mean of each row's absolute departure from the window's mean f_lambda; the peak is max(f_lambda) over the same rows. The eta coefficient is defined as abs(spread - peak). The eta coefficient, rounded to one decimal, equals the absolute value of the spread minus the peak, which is 13.0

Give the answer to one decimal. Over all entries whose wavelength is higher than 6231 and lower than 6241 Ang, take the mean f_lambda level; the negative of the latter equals -12.8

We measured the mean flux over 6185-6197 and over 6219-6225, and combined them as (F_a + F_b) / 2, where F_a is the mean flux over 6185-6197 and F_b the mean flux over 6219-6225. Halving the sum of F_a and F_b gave 12.9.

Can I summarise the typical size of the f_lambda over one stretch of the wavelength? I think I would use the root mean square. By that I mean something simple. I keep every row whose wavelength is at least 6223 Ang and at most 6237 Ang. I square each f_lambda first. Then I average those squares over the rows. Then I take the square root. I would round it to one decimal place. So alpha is 12.8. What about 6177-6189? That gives 13.2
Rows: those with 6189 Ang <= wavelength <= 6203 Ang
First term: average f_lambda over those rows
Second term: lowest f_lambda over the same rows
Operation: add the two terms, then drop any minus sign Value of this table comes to 24.9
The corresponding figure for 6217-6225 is 25.7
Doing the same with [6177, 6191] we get 25.8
